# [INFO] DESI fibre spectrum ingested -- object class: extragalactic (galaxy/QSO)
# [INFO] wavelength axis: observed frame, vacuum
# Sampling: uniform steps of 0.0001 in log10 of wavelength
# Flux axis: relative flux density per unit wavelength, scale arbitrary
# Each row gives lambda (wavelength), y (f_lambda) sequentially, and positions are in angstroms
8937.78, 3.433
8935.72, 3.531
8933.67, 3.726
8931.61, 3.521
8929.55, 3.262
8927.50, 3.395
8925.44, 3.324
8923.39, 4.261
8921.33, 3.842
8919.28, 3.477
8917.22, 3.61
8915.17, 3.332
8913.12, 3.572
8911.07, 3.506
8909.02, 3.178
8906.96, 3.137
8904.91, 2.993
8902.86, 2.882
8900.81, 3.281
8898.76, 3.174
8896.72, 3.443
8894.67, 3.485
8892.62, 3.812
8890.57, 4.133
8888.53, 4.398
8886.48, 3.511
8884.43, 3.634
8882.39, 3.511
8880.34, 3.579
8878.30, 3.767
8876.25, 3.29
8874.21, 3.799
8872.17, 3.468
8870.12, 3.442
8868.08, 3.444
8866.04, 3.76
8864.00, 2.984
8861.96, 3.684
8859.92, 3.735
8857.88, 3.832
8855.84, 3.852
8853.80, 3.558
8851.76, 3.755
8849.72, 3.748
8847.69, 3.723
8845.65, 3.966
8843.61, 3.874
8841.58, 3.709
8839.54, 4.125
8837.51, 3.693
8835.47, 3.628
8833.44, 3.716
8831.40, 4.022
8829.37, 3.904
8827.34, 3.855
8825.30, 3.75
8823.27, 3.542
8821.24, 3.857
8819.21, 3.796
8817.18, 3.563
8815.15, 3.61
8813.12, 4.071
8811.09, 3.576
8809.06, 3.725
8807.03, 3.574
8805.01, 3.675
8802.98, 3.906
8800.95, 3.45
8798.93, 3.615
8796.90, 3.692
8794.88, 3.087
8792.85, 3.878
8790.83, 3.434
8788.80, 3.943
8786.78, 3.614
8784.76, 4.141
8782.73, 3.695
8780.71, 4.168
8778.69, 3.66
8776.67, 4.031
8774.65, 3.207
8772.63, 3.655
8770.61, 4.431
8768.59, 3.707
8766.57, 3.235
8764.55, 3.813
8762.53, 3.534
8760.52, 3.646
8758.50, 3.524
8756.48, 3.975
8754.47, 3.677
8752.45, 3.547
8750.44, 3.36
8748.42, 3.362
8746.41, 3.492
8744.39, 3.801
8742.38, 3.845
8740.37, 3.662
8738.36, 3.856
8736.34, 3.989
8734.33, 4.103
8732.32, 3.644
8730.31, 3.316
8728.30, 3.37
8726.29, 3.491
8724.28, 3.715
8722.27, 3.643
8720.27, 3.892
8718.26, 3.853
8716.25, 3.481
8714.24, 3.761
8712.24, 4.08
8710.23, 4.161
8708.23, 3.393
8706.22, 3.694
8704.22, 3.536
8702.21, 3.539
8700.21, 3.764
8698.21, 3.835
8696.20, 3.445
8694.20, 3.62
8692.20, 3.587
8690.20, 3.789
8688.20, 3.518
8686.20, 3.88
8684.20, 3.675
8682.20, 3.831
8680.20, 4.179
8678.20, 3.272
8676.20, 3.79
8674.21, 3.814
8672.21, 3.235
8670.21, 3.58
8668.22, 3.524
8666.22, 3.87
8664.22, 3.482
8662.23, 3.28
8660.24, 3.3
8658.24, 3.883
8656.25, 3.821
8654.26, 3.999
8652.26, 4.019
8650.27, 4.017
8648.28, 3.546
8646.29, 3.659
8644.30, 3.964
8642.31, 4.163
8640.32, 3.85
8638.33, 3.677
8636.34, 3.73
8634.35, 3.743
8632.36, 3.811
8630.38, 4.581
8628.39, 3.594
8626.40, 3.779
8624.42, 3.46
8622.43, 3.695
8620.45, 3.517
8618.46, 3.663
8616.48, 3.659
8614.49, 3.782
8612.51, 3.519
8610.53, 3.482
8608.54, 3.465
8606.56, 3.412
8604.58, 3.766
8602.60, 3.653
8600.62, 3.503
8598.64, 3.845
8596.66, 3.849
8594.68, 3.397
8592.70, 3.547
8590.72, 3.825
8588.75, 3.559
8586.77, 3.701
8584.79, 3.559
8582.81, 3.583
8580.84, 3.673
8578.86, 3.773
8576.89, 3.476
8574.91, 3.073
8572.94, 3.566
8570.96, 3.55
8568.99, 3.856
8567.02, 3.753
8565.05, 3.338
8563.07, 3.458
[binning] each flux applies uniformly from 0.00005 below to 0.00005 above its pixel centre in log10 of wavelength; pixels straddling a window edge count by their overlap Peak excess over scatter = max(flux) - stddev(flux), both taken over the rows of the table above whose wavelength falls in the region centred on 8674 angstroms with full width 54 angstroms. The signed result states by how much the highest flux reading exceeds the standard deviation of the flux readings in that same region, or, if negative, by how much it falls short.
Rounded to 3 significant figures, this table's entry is 3.93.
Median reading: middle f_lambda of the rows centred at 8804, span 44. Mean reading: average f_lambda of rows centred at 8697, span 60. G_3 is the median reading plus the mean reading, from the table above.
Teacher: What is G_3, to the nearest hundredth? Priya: 7.37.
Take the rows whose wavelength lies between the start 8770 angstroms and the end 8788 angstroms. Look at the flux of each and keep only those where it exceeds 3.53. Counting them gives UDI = 8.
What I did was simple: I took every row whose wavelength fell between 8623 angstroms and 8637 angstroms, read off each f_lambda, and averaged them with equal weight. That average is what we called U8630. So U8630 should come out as 3.81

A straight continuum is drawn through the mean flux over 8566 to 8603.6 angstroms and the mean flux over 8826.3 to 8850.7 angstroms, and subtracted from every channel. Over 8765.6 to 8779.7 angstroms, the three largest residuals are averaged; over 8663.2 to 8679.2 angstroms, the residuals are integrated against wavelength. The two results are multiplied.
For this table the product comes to -0.54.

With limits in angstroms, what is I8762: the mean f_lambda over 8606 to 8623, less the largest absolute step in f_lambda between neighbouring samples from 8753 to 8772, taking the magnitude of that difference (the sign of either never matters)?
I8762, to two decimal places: 2.85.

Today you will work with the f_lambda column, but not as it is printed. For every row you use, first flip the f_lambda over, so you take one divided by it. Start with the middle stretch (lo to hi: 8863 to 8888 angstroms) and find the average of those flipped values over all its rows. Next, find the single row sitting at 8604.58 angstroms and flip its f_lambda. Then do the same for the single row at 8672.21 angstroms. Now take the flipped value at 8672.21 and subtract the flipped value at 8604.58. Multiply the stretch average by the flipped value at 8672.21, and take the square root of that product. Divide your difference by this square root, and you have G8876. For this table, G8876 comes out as 0.147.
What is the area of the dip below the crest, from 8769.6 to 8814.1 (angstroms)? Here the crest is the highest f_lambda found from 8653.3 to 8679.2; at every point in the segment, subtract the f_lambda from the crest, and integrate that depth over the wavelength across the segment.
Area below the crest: 12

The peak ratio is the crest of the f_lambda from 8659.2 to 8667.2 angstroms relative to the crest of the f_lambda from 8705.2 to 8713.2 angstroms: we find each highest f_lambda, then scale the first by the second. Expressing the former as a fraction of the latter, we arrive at 0.93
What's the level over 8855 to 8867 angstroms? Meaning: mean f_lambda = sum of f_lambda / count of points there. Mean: 3.64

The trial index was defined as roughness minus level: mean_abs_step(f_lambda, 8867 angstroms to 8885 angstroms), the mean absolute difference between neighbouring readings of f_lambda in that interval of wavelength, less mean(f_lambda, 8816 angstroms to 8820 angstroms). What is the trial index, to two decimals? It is -3.46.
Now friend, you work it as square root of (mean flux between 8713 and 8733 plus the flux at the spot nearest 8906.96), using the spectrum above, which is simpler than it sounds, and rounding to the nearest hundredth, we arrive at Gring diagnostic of 2.60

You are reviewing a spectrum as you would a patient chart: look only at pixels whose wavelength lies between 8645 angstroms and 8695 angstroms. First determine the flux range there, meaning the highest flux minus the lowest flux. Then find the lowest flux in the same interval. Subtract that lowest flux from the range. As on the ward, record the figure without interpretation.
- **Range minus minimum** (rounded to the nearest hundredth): -2.29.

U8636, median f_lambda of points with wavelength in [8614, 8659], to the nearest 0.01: 3.78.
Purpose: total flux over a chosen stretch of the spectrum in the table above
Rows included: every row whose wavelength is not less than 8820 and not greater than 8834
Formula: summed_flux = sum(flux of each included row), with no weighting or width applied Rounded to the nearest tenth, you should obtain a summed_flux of 26.6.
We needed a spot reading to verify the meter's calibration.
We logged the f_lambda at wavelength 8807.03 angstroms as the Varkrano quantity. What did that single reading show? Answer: 3.574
